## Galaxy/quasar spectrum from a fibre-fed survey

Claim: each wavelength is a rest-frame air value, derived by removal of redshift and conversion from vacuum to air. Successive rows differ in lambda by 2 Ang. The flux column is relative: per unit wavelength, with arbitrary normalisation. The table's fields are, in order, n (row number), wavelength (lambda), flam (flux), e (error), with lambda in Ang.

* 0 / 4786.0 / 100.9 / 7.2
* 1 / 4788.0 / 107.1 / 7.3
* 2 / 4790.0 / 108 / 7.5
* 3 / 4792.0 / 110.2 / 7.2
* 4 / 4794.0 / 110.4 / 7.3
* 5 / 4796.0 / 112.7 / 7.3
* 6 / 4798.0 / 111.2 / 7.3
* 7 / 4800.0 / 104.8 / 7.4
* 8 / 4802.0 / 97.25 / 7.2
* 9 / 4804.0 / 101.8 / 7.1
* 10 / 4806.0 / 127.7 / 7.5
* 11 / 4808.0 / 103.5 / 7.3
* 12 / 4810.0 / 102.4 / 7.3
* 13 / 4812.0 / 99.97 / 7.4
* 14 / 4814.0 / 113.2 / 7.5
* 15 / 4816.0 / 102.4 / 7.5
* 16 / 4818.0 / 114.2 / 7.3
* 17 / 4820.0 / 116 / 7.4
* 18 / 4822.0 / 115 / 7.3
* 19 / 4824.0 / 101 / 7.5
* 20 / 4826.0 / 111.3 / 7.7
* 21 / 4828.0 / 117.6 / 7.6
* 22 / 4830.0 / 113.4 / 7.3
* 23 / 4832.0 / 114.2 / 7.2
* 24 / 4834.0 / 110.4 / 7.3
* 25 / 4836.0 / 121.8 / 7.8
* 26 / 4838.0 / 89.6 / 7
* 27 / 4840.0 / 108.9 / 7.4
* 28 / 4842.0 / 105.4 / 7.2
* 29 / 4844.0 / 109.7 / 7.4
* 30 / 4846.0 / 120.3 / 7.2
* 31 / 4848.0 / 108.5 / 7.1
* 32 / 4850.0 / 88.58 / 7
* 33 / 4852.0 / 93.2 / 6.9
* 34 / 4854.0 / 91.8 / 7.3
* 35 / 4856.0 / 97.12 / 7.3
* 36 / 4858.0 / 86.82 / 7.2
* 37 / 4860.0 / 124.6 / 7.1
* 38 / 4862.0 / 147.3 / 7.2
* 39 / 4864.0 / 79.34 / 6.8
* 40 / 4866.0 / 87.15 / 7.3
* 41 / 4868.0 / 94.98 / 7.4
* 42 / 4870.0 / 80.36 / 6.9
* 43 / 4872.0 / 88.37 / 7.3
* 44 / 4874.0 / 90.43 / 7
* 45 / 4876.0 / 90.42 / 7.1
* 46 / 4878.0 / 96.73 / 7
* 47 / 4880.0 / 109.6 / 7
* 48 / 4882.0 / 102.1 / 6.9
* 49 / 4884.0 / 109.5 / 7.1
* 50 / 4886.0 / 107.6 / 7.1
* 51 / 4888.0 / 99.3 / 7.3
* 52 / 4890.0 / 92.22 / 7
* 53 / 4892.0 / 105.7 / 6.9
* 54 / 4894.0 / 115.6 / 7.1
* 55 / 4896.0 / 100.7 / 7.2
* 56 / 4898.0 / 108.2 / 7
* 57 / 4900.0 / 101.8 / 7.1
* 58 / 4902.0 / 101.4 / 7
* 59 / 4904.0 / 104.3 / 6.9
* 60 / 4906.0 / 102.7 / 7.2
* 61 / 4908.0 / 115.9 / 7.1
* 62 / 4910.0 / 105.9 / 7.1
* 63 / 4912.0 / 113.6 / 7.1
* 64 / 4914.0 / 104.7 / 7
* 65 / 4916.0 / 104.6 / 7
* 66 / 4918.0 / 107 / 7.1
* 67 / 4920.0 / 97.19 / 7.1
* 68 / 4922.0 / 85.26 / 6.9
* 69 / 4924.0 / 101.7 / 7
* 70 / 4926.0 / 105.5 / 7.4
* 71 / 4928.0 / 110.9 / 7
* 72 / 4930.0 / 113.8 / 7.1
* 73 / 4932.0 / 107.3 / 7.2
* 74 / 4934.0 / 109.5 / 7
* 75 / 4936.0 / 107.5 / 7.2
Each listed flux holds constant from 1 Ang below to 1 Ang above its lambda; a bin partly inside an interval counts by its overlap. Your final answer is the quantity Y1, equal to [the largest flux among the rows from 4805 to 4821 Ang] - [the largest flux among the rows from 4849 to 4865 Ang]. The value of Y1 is -20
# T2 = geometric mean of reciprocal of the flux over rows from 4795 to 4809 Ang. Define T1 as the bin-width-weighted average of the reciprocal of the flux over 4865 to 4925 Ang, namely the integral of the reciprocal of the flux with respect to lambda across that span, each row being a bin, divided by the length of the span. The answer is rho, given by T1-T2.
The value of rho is 0.0007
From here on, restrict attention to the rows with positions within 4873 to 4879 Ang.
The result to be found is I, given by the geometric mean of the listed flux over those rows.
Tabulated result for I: 92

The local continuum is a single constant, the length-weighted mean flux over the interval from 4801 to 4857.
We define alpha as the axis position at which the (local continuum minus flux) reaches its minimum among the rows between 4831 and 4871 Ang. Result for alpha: 4862.0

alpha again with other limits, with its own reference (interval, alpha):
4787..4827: 4806.0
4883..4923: 4908.0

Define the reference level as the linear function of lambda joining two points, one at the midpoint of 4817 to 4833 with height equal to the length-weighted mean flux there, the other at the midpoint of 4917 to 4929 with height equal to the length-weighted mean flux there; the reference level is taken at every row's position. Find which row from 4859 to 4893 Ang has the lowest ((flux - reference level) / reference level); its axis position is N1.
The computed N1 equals 4864.0 Ang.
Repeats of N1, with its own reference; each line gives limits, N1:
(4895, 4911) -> 4896.0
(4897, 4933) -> 4922.0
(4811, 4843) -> 4838.0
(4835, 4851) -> 4838.0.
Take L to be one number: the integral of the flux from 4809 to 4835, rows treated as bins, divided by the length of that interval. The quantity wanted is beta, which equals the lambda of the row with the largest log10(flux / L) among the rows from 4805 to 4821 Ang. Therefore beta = 4806.0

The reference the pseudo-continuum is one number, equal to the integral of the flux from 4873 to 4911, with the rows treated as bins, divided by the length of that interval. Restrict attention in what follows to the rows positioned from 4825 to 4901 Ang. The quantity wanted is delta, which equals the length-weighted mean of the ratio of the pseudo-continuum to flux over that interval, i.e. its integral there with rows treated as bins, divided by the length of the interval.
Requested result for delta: 1.02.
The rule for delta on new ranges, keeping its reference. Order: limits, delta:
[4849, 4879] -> 1.10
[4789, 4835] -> 0.95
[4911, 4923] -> 1.02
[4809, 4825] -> 0.96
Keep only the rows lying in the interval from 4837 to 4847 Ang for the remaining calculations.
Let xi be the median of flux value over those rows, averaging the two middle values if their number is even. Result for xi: 109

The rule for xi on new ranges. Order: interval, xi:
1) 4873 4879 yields 90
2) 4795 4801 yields 111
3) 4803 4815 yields 103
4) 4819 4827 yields 113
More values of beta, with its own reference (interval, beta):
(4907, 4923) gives 4908.0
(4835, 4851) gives 4836.0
